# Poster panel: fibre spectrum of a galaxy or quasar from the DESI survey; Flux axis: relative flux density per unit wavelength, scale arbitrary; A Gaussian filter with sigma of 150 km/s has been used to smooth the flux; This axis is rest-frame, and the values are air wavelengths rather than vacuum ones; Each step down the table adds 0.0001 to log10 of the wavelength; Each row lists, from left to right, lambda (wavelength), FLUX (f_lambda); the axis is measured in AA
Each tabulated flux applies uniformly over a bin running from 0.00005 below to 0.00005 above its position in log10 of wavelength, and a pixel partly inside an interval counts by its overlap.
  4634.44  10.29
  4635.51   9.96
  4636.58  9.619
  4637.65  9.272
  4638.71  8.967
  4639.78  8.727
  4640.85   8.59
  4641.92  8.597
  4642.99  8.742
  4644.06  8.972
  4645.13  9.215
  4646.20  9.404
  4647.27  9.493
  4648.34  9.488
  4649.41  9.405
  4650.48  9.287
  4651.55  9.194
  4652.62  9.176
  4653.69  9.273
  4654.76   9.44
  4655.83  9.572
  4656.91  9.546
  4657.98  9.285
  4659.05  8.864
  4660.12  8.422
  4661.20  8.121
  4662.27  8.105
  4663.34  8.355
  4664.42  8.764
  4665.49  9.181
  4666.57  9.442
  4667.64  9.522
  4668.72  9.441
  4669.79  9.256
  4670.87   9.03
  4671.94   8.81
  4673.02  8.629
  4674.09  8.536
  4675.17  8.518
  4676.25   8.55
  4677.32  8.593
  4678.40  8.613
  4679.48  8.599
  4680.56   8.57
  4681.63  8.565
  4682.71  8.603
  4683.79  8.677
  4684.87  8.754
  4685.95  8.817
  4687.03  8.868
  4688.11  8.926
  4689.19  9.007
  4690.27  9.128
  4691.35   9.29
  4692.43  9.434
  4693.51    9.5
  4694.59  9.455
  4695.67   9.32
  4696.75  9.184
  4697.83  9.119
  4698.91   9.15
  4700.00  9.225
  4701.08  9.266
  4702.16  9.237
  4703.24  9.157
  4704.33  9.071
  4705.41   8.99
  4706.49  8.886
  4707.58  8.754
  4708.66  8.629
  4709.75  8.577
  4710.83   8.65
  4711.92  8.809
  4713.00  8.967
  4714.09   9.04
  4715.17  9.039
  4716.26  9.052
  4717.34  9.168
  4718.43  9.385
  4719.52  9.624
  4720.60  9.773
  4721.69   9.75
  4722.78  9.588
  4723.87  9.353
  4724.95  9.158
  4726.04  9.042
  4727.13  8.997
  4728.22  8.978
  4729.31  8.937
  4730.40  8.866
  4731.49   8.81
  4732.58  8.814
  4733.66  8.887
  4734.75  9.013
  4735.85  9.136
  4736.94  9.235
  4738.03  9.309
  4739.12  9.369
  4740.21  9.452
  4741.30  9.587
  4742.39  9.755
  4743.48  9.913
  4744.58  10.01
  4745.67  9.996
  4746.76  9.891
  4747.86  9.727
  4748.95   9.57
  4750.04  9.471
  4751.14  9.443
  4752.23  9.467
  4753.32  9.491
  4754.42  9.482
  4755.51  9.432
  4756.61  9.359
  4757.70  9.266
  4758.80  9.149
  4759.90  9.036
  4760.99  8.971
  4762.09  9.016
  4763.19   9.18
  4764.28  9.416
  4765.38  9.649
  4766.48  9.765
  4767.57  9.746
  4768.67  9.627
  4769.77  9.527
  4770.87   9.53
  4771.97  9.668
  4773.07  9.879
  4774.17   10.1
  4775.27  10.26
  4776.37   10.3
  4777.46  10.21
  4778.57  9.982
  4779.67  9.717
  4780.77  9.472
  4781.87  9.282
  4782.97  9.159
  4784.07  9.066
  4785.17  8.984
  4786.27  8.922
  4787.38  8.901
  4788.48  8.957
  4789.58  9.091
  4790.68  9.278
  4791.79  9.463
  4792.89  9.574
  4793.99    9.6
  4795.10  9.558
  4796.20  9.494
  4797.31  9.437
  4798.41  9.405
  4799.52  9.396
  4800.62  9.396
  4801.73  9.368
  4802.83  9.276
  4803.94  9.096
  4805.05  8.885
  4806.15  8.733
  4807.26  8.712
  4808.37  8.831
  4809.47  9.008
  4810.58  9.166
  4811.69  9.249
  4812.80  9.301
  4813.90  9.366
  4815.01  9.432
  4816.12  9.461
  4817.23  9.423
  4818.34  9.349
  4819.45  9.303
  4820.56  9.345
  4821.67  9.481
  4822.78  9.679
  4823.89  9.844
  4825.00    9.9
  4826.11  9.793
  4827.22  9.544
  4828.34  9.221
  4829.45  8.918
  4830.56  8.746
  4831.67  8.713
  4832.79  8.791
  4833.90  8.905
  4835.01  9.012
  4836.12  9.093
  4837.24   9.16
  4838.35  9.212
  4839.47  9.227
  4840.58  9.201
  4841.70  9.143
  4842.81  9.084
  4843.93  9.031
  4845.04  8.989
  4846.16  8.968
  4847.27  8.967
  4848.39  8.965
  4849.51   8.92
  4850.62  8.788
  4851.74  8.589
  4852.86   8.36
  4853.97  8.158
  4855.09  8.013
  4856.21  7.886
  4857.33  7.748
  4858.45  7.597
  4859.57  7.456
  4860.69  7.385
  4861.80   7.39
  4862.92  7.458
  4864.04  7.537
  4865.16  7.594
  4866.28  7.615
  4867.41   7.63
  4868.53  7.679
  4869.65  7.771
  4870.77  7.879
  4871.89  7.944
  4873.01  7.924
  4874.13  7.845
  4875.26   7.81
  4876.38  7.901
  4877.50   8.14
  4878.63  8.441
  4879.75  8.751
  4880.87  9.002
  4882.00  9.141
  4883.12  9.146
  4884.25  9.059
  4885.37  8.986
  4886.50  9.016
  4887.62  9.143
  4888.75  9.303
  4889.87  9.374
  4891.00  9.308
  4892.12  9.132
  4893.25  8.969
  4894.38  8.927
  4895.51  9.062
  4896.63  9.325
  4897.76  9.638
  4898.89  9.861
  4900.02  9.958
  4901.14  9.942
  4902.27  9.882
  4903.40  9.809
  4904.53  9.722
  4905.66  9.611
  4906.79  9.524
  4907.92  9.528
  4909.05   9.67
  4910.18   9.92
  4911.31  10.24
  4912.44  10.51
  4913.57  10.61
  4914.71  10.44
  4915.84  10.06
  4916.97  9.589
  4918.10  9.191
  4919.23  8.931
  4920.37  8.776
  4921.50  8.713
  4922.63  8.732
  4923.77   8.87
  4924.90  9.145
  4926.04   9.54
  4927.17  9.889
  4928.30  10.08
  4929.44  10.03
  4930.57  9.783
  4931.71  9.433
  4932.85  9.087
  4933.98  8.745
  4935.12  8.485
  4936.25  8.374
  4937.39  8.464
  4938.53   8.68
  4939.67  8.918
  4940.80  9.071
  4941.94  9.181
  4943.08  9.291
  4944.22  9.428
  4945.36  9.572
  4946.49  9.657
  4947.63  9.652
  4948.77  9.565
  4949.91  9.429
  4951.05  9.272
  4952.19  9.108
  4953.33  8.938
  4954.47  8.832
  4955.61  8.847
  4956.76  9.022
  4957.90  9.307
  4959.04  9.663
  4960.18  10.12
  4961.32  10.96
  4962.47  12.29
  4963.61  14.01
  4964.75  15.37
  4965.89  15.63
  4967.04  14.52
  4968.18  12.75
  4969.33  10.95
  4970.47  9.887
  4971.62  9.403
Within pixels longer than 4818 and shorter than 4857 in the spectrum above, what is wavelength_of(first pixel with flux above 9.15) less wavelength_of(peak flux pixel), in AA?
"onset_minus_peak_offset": -6.7 AA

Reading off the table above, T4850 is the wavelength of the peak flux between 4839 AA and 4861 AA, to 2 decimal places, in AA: 4839.47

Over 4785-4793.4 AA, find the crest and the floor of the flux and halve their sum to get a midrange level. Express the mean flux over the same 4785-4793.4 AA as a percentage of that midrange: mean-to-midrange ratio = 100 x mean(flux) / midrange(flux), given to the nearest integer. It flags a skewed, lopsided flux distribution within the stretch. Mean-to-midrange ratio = 99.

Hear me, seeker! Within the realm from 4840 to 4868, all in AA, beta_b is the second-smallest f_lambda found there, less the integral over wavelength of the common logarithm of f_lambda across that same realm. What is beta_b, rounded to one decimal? -18.2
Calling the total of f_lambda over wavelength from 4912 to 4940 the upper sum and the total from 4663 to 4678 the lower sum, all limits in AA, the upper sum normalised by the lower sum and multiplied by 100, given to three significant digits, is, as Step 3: 187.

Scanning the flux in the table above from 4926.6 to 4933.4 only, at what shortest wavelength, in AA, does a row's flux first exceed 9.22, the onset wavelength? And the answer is 4927.17 AA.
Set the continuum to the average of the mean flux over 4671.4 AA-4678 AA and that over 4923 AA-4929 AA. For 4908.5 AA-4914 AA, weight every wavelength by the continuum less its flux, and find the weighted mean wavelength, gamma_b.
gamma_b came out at 4911.8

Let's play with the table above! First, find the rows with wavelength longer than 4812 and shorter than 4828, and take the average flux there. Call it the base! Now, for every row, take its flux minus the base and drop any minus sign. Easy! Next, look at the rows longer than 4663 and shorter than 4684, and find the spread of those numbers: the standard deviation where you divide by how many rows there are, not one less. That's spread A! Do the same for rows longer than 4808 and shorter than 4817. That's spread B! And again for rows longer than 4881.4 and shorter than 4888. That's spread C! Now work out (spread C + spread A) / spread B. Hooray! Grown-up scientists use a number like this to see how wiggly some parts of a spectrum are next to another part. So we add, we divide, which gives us 2.0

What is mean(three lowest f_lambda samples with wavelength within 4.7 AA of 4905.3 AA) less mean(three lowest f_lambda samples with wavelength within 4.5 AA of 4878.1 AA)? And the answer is 1.7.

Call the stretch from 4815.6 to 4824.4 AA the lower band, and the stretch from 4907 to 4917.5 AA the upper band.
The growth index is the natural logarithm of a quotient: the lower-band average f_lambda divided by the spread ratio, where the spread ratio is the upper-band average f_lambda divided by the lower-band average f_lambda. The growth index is 2.19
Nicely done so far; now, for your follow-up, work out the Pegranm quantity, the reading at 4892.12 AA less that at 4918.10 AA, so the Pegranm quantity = -0.1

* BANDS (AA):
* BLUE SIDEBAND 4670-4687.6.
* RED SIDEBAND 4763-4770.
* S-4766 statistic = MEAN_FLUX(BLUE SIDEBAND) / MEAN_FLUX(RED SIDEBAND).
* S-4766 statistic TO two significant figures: 0.91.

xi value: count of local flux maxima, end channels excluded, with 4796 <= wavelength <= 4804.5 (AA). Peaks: 0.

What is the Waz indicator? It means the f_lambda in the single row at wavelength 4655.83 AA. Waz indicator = 9.572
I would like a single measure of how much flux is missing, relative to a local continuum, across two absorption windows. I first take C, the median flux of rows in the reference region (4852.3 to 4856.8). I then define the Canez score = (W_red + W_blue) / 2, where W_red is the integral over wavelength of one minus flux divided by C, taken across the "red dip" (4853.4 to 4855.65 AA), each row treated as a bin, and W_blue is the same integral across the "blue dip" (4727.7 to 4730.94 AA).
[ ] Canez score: -0.2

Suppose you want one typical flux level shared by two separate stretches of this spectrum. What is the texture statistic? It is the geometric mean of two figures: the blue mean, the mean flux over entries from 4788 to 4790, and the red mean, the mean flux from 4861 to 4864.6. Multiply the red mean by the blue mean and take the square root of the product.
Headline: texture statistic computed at 8.2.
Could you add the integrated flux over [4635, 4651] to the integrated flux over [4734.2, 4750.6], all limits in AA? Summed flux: 304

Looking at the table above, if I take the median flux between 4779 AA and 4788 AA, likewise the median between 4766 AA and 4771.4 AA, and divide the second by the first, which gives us 1.06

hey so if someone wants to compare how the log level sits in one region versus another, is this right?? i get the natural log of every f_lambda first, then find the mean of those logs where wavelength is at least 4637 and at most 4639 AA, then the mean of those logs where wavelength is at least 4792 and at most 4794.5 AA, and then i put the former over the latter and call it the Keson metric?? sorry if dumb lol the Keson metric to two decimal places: 0.98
